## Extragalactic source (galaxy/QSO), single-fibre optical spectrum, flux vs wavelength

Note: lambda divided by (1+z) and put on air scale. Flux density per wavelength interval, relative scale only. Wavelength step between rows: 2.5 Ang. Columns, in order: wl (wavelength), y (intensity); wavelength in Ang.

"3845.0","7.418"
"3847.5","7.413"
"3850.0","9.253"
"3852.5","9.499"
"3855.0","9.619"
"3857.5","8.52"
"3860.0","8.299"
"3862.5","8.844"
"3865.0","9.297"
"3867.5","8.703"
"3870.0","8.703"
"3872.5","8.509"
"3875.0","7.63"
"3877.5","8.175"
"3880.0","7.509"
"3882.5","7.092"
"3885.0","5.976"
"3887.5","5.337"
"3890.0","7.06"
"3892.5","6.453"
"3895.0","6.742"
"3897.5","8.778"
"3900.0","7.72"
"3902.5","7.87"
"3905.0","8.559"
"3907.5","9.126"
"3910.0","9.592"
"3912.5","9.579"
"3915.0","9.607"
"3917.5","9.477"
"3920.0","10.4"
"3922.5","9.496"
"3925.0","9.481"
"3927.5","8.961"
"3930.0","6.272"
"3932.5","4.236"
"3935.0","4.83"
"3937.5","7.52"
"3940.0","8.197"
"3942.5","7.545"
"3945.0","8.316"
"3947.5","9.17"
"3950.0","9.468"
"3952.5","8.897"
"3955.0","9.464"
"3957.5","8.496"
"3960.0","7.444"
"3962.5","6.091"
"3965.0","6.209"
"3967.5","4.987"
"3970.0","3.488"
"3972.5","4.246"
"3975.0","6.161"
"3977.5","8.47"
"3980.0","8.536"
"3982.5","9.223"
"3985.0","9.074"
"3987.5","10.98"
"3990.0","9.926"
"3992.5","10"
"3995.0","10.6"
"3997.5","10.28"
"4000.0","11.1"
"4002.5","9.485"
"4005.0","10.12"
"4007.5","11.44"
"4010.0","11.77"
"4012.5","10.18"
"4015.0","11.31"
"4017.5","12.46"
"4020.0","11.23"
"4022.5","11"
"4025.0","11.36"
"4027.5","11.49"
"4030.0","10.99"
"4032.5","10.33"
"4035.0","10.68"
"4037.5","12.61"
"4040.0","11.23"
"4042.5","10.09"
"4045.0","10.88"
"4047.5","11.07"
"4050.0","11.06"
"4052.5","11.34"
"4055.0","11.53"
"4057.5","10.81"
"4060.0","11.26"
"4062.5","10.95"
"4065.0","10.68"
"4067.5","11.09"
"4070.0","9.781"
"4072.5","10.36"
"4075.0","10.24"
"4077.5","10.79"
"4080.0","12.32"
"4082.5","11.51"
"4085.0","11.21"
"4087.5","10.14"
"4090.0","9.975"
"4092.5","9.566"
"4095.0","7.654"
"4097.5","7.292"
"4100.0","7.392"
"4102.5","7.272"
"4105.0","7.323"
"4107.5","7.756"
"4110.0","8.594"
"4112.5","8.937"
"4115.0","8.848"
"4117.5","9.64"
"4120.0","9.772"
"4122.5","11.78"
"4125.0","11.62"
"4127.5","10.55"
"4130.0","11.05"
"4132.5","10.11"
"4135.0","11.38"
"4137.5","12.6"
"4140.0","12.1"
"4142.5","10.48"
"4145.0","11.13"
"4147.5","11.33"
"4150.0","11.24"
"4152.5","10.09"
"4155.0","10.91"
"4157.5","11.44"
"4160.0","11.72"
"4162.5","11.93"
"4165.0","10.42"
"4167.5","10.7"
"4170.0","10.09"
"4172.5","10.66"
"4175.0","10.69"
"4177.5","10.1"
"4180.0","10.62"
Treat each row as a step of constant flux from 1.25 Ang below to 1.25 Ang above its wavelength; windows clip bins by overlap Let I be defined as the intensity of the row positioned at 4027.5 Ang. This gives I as 11.49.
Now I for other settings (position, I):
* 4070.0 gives 9.781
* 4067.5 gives 11.09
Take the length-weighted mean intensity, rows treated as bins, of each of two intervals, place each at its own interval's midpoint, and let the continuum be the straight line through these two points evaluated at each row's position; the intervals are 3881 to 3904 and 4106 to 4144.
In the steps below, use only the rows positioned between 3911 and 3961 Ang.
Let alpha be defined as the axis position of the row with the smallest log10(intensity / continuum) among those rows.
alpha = 3932.5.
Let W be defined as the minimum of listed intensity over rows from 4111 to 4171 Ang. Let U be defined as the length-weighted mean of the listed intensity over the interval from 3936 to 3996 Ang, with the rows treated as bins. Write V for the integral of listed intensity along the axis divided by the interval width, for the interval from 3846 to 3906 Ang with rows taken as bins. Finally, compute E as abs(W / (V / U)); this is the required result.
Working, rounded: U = 8.0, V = 8.0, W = 8.848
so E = 8.9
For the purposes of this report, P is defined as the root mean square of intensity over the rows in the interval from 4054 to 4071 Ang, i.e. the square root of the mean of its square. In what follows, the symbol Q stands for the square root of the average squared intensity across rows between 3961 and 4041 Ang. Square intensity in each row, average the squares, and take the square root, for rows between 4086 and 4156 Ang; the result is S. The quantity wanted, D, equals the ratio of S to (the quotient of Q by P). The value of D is 11.0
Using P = 10.9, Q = 9.9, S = 10.0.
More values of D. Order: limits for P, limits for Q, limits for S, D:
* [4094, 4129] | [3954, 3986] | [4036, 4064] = 13.8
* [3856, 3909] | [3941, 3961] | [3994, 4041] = 10.2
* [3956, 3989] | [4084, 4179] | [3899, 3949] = 6.2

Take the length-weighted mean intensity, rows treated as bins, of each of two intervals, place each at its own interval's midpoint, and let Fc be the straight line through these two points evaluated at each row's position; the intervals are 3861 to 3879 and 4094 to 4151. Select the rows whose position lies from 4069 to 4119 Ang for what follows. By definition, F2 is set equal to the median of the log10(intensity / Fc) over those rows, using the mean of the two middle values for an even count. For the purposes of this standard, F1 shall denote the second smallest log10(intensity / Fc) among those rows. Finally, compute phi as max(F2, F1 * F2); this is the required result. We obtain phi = 0.001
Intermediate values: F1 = -0.1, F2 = -0.006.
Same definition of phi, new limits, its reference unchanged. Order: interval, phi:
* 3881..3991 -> 0.010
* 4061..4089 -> 0.051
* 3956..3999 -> 0.009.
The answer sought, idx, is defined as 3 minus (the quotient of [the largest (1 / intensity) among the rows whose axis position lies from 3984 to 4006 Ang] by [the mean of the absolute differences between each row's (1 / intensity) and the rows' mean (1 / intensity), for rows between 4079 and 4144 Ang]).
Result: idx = -4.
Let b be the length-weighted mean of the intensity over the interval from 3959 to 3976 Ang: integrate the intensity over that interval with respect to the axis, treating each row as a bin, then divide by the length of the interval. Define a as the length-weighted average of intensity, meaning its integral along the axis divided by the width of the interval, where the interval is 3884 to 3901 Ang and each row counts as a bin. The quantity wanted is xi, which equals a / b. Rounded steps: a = 7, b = 5.5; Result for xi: 1.25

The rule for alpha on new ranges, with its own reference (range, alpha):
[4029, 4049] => 4042.5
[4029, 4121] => 4102.5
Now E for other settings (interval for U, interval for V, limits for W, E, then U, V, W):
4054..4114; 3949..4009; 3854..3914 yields 6.1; 9.8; 8.5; 5.337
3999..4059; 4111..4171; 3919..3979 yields 3.6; 11.1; 10.8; 3.488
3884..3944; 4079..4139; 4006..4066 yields 8.1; 7.9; 9.8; 10.09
